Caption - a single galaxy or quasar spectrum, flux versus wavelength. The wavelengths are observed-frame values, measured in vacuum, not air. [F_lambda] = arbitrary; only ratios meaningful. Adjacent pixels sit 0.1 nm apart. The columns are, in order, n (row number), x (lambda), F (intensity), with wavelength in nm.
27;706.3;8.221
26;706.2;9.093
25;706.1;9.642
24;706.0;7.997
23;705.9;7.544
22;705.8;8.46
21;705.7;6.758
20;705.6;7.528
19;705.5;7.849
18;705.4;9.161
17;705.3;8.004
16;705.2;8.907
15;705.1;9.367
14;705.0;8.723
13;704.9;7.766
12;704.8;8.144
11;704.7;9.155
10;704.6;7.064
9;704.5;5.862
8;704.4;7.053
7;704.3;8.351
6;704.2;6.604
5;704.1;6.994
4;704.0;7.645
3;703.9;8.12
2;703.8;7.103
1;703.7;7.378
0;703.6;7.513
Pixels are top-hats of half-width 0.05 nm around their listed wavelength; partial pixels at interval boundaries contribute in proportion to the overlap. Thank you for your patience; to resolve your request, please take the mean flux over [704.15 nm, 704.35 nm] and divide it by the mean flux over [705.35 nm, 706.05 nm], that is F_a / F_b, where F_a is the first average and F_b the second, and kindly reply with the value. 0.95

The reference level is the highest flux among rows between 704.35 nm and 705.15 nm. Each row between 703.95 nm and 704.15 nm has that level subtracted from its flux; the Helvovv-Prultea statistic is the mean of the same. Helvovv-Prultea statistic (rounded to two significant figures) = -2.0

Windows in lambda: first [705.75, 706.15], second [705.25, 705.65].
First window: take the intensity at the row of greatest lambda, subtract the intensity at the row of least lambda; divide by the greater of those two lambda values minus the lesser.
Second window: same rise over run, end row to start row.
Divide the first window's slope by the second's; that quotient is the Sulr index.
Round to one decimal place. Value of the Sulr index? -2.5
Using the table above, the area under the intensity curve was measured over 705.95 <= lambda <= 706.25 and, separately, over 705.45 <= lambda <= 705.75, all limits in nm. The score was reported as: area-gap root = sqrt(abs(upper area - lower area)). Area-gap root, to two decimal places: 0.68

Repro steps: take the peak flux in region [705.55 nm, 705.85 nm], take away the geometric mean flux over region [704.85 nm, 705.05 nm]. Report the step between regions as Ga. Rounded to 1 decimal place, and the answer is 0.2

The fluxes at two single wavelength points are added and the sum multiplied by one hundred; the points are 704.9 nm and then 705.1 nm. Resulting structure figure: 1713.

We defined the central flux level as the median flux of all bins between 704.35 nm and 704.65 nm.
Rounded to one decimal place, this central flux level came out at 7.1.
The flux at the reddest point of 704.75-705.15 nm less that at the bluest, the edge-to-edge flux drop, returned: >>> 1.2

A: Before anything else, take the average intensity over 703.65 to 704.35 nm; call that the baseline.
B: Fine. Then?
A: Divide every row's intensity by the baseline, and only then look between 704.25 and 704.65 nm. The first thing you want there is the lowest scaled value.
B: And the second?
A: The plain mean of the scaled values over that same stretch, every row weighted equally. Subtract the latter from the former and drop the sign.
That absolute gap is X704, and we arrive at 0.16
